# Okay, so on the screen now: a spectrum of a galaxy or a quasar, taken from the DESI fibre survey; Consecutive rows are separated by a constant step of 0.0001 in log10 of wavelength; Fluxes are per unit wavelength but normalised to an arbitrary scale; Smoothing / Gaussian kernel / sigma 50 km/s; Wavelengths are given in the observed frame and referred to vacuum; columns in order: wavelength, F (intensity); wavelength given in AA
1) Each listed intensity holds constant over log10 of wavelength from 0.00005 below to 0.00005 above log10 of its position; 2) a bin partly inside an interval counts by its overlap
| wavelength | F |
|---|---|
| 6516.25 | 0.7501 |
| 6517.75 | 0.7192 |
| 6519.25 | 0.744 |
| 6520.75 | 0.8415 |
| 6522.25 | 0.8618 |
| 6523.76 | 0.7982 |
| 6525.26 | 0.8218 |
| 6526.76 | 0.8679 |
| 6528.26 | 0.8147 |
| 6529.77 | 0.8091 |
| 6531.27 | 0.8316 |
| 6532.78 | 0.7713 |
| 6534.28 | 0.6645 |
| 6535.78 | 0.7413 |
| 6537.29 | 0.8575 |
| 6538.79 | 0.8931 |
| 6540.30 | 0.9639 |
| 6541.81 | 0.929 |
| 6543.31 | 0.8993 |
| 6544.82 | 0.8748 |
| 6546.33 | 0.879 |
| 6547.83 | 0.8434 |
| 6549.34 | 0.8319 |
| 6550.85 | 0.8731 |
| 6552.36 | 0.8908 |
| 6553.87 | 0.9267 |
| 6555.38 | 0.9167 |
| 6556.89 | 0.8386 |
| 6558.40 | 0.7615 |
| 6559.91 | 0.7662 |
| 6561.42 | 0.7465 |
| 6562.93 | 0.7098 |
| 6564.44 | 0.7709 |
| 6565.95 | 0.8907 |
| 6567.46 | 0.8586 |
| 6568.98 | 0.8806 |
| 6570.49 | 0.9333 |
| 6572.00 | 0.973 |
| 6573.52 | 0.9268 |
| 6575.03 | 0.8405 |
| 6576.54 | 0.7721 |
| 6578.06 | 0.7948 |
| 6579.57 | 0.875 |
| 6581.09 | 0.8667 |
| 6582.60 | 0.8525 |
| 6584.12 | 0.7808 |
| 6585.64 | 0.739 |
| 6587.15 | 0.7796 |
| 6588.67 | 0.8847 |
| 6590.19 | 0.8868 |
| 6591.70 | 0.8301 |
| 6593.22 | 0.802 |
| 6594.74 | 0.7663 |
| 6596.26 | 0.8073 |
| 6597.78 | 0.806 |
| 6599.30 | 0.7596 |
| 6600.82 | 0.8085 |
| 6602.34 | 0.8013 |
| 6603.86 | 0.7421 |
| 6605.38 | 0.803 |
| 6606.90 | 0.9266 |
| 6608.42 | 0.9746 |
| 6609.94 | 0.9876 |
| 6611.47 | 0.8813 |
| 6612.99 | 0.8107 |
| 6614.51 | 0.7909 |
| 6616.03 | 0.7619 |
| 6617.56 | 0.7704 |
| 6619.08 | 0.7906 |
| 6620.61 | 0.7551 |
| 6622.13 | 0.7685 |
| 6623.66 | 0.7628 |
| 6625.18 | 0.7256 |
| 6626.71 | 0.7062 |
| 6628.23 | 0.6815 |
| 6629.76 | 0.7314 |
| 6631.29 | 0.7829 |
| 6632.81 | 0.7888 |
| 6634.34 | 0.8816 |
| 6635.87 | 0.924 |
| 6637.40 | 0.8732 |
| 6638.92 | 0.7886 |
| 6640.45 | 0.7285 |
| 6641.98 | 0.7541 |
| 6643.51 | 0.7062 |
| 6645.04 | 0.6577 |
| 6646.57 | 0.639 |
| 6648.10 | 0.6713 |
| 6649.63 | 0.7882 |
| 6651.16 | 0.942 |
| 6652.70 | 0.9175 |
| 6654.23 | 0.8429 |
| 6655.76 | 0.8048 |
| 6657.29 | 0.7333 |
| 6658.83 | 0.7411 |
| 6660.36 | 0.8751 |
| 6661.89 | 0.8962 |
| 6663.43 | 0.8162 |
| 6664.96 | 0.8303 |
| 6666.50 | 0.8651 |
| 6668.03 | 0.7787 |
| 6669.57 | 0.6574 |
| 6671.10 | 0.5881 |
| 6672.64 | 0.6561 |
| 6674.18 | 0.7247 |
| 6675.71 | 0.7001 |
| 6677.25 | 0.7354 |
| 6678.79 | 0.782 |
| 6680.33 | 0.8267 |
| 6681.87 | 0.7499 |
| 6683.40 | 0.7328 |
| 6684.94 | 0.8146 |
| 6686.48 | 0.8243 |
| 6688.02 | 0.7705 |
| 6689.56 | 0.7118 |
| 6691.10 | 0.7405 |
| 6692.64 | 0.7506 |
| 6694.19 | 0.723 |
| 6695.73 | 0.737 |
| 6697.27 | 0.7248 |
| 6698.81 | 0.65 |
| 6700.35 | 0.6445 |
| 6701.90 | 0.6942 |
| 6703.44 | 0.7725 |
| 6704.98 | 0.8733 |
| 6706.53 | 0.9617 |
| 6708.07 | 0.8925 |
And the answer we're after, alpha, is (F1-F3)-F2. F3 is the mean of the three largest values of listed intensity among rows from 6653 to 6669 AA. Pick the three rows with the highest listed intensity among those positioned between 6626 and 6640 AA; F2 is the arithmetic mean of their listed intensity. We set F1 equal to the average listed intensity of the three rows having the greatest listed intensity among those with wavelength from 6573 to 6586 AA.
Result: -0.88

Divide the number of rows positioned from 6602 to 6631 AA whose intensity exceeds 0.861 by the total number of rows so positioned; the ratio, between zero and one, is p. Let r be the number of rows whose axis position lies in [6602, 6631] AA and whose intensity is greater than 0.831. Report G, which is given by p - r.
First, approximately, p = 0.21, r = 4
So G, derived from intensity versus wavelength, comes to -4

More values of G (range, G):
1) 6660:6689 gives -3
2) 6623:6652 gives -4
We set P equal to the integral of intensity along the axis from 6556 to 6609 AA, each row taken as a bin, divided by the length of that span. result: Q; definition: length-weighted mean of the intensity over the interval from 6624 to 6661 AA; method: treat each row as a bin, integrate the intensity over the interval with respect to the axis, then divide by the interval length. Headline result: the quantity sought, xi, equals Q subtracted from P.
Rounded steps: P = 0.827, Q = 0.778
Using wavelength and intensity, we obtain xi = 0.05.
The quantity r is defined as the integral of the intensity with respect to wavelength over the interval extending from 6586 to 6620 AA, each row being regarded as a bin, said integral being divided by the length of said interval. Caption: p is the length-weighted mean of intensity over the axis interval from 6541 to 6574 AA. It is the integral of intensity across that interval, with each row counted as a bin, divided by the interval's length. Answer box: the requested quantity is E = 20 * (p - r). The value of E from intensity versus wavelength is 0.7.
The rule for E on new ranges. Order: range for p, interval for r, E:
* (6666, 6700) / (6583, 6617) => -1.8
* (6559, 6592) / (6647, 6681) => 1.1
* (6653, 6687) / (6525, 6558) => -1.6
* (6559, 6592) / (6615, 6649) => 1.5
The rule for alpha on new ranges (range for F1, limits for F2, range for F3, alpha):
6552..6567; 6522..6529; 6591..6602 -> -0.75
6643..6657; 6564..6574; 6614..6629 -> -0.83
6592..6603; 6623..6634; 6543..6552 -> -0.86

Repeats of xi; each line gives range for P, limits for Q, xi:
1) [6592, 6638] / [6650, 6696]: 0.03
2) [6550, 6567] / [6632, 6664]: 0.03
